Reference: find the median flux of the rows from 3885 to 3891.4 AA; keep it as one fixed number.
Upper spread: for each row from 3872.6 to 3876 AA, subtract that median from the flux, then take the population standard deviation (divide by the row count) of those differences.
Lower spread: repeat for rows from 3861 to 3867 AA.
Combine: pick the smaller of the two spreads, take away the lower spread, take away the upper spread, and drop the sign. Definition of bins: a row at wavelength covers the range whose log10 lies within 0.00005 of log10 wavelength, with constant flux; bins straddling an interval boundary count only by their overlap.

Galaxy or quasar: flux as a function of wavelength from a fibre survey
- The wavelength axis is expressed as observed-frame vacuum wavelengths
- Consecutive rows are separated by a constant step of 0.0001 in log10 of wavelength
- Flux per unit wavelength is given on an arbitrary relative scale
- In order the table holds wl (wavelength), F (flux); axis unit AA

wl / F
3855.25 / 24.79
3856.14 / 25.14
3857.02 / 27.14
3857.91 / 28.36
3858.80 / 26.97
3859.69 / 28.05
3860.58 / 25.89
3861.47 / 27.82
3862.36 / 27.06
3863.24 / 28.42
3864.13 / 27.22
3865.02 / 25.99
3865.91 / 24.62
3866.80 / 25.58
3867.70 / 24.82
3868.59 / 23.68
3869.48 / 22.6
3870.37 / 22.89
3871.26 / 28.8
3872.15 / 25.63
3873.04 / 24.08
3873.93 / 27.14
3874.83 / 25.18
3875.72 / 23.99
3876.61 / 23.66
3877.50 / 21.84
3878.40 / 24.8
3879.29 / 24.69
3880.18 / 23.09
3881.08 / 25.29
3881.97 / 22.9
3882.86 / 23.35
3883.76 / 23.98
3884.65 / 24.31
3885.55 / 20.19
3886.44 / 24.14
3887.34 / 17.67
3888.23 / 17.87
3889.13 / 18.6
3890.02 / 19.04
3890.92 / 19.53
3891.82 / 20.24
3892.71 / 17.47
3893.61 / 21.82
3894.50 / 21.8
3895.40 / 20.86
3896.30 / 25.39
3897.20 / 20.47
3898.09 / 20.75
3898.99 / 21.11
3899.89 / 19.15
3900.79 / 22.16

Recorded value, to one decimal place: 1.3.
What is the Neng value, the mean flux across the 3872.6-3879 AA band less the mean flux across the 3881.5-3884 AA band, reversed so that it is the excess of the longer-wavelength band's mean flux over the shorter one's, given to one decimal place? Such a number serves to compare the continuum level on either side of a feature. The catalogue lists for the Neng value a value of -1.0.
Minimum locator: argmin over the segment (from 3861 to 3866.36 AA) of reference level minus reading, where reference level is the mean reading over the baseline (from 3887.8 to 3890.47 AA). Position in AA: 3863.24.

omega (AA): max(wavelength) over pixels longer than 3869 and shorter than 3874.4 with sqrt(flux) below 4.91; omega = 3873.04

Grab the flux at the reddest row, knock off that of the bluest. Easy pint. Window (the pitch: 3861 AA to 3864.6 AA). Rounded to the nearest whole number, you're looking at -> -1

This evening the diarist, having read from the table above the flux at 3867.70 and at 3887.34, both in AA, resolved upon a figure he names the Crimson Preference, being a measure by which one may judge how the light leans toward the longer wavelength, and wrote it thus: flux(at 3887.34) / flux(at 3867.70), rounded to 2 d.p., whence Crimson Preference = 0.71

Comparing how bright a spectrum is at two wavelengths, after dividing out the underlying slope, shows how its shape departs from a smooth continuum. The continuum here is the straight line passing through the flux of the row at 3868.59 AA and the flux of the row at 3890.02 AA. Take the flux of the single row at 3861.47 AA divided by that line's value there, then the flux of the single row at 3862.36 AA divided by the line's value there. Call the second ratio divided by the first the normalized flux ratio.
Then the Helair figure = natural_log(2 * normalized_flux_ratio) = 0.67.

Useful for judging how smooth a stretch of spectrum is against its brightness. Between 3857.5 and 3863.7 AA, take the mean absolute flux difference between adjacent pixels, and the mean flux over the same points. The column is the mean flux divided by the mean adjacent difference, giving 19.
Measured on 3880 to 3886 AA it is 14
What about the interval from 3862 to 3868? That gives 23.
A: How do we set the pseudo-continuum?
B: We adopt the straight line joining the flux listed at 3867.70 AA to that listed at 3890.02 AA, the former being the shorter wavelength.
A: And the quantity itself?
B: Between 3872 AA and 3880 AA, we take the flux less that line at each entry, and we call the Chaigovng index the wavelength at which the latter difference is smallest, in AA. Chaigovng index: 3877.50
